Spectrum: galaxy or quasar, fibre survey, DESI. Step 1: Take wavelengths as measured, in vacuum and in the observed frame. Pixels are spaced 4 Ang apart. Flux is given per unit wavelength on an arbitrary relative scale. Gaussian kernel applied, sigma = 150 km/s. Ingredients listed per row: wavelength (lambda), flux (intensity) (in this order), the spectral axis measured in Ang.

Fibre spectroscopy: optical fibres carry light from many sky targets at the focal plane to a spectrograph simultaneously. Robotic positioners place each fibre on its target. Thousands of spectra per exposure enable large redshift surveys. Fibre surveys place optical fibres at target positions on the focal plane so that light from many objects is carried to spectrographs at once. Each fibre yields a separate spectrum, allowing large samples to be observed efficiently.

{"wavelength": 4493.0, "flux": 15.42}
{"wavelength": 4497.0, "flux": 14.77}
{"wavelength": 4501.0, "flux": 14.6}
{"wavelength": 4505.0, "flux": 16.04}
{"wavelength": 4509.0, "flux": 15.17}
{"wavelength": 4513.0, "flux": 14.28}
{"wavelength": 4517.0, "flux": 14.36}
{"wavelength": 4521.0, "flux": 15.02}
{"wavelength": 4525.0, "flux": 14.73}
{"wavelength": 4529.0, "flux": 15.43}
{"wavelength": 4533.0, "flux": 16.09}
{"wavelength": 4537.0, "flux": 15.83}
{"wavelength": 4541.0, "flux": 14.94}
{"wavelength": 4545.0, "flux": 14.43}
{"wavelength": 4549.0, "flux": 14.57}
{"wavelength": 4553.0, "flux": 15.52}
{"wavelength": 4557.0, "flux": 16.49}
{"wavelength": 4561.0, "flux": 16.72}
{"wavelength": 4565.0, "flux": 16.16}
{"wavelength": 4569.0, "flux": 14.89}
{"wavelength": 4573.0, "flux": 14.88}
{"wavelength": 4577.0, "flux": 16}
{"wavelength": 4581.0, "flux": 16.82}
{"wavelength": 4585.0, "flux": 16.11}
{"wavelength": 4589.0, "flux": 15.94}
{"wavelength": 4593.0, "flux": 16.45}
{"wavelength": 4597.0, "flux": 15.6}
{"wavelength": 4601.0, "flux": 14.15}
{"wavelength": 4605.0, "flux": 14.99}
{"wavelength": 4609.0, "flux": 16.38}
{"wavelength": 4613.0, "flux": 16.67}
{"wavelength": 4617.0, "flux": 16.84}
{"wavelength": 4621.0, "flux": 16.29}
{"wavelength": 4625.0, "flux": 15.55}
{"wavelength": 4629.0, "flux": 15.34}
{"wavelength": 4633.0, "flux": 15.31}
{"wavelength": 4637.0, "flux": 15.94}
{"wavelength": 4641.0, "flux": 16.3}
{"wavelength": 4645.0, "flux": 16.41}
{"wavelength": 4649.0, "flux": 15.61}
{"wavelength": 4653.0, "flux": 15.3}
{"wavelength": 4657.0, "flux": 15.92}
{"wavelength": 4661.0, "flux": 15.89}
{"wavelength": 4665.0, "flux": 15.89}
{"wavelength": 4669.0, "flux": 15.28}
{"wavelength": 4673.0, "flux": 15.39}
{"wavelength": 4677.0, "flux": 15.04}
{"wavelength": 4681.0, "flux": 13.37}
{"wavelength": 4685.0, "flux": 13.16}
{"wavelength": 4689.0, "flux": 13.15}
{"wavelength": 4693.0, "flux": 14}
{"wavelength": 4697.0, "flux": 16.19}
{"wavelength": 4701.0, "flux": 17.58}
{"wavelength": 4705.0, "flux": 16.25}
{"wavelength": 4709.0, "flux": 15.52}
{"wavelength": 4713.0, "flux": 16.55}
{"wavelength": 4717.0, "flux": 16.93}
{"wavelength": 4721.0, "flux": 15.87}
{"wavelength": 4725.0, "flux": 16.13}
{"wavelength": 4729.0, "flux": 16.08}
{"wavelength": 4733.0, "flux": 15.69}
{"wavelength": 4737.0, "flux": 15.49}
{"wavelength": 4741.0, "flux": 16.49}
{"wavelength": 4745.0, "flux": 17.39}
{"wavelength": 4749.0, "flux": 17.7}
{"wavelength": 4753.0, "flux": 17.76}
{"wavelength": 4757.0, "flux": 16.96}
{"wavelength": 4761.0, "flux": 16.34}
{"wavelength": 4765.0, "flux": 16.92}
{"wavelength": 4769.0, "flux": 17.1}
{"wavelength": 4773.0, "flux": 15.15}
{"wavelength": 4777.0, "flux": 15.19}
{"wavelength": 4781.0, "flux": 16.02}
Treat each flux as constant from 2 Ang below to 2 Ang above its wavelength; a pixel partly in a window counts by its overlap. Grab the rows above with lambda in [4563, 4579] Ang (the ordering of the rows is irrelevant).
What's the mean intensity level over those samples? 15.5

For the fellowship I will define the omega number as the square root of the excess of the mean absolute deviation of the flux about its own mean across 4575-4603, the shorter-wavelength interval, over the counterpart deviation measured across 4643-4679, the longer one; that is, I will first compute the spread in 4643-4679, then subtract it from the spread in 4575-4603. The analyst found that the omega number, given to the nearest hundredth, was 0.47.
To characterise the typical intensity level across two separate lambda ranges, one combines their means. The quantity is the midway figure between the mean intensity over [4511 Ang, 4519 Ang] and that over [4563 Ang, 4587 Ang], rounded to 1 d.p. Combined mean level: 15.1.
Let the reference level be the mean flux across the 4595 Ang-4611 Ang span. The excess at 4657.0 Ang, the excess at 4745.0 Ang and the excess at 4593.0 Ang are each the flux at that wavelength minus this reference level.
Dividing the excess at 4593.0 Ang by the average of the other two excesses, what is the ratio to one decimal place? 0.9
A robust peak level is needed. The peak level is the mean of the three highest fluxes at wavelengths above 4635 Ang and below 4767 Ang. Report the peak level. 17.7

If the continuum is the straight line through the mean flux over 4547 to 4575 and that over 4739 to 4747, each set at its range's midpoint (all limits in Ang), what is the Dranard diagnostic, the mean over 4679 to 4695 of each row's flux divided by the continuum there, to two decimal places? 0.81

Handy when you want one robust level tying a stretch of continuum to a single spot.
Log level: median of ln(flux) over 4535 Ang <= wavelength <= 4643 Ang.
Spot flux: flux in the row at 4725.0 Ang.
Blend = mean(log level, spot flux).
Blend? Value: 9.45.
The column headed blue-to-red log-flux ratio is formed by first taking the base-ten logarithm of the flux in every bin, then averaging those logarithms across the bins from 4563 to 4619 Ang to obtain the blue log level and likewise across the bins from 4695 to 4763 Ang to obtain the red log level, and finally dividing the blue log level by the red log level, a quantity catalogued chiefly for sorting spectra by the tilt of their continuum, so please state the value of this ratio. 0.985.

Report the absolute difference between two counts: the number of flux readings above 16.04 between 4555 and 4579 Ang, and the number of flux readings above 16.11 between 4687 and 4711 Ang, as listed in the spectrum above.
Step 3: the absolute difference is 0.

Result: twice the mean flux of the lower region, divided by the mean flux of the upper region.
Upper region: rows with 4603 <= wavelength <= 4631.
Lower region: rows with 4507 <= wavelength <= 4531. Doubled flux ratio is 1.85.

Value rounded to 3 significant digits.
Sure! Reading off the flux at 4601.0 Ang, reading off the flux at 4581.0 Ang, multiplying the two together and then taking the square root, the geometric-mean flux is 15.4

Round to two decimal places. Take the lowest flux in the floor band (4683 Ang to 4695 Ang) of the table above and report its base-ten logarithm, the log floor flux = 1.12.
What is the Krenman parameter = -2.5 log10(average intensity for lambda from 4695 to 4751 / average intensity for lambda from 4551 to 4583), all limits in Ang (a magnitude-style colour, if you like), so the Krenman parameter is -0.03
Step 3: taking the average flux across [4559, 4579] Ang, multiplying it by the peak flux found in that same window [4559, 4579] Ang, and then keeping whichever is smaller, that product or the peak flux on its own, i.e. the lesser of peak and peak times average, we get 16.7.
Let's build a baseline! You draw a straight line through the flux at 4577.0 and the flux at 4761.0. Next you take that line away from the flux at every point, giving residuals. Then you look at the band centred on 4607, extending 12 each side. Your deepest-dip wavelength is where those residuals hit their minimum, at 4601.0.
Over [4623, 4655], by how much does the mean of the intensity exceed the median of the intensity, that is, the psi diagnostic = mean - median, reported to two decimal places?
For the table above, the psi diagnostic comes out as 0.14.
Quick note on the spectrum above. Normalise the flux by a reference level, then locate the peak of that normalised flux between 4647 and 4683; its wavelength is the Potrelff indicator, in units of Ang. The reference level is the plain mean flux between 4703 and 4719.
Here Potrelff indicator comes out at 4657.0 Ang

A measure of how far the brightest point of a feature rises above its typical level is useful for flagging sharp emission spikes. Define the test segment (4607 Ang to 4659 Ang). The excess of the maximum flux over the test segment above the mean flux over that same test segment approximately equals 0.85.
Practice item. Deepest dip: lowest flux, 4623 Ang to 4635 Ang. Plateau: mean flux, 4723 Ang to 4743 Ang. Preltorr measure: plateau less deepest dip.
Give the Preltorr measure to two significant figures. 0.67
